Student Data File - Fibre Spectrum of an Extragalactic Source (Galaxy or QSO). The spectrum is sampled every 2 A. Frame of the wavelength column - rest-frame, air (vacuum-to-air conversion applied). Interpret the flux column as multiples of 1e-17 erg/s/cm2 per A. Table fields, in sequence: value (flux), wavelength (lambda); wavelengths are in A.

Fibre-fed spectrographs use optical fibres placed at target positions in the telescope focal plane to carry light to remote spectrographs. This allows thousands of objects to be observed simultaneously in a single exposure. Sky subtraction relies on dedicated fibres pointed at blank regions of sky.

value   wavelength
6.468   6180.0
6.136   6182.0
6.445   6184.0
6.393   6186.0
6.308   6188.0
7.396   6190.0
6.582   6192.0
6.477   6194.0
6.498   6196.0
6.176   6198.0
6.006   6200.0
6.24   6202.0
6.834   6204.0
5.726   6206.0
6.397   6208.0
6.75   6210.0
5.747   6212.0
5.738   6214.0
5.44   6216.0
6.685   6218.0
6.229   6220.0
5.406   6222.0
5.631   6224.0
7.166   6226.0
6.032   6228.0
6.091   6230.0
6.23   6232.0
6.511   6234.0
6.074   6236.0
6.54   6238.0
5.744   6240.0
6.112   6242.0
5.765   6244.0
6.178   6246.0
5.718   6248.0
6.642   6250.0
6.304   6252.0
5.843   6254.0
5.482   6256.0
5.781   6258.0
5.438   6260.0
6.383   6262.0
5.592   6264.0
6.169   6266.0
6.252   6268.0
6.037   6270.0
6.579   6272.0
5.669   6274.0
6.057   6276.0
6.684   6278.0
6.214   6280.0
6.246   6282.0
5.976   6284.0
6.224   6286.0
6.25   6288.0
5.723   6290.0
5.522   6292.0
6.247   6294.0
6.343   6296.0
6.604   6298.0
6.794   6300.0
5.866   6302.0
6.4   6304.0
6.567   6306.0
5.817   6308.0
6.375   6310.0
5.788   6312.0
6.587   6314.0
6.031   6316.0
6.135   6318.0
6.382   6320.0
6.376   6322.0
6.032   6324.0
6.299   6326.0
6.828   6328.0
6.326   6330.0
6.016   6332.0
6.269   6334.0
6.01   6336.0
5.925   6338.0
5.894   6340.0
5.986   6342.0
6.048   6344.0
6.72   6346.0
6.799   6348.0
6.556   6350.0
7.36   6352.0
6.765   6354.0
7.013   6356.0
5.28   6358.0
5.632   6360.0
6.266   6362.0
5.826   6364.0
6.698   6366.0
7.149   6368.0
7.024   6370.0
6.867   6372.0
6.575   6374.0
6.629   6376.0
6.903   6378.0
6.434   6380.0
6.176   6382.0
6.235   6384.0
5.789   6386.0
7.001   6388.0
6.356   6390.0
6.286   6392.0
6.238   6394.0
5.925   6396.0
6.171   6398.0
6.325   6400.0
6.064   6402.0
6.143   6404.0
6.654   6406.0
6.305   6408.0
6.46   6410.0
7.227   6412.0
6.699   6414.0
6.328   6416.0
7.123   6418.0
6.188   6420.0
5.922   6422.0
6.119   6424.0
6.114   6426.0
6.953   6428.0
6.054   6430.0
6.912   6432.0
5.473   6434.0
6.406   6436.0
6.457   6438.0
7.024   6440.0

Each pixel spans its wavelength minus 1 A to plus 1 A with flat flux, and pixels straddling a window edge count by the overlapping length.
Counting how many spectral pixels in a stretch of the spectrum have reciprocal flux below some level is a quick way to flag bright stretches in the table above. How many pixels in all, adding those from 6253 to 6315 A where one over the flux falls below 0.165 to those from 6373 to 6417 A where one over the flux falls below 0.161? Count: 33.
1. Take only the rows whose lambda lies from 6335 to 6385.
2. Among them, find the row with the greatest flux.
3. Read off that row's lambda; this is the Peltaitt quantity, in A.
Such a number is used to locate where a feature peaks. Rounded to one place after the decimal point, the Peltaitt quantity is 6352.0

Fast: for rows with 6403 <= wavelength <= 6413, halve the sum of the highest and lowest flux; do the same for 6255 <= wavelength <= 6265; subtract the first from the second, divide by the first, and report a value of -0.12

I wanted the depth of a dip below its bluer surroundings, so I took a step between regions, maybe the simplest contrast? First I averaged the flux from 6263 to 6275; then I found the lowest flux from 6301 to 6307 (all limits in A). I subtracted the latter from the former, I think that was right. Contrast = 0.2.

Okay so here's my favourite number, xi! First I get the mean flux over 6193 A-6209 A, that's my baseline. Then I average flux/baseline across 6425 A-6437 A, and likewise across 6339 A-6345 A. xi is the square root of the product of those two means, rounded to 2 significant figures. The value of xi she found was 0.98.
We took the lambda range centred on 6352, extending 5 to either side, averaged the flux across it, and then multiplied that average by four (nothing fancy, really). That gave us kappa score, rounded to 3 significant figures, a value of 27.6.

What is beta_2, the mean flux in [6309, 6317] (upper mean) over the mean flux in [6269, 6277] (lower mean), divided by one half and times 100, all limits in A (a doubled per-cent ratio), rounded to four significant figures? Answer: 203.6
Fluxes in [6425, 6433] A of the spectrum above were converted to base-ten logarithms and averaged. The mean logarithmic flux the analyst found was 0.813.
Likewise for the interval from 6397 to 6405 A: 0.791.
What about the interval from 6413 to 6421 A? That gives 0.818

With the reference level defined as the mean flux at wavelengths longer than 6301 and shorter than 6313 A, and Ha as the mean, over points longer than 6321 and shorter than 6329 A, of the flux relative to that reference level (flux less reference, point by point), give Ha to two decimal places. 0.25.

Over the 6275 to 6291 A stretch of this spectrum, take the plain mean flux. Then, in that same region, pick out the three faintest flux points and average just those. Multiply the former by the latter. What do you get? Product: 36.5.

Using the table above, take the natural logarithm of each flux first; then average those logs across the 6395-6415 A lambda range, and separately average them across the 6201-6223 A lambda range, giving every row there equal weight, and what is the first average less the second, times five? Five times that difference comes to 0.24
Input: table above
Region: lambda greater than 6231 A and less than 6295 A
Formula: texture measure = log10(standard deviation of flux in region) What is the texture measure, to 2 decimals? -0.46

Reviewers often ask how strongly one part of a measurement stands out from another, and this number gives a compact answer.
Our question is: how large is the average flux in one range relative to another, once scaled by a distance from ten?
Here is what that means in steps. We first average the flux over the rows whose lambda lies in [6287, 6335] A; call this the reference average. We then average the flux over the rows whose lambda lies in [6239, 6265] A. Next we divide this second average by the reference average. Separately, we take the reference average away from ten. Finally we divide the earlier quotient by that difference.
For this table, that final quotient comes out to 0.252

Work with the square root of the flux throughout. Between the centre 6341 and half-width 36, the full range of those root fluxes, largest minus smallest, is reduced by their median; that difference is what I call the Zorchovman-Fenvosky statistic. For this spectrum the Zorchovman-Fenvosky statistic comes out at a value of -2.10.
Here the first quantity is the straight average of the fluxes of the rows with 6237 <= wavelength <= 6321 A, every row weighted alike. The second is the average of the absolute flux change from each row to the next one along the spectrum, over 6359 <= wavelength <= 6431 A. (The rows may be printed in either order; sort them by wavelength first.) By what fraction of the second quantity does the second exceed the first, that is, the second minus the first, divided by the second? -14.1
